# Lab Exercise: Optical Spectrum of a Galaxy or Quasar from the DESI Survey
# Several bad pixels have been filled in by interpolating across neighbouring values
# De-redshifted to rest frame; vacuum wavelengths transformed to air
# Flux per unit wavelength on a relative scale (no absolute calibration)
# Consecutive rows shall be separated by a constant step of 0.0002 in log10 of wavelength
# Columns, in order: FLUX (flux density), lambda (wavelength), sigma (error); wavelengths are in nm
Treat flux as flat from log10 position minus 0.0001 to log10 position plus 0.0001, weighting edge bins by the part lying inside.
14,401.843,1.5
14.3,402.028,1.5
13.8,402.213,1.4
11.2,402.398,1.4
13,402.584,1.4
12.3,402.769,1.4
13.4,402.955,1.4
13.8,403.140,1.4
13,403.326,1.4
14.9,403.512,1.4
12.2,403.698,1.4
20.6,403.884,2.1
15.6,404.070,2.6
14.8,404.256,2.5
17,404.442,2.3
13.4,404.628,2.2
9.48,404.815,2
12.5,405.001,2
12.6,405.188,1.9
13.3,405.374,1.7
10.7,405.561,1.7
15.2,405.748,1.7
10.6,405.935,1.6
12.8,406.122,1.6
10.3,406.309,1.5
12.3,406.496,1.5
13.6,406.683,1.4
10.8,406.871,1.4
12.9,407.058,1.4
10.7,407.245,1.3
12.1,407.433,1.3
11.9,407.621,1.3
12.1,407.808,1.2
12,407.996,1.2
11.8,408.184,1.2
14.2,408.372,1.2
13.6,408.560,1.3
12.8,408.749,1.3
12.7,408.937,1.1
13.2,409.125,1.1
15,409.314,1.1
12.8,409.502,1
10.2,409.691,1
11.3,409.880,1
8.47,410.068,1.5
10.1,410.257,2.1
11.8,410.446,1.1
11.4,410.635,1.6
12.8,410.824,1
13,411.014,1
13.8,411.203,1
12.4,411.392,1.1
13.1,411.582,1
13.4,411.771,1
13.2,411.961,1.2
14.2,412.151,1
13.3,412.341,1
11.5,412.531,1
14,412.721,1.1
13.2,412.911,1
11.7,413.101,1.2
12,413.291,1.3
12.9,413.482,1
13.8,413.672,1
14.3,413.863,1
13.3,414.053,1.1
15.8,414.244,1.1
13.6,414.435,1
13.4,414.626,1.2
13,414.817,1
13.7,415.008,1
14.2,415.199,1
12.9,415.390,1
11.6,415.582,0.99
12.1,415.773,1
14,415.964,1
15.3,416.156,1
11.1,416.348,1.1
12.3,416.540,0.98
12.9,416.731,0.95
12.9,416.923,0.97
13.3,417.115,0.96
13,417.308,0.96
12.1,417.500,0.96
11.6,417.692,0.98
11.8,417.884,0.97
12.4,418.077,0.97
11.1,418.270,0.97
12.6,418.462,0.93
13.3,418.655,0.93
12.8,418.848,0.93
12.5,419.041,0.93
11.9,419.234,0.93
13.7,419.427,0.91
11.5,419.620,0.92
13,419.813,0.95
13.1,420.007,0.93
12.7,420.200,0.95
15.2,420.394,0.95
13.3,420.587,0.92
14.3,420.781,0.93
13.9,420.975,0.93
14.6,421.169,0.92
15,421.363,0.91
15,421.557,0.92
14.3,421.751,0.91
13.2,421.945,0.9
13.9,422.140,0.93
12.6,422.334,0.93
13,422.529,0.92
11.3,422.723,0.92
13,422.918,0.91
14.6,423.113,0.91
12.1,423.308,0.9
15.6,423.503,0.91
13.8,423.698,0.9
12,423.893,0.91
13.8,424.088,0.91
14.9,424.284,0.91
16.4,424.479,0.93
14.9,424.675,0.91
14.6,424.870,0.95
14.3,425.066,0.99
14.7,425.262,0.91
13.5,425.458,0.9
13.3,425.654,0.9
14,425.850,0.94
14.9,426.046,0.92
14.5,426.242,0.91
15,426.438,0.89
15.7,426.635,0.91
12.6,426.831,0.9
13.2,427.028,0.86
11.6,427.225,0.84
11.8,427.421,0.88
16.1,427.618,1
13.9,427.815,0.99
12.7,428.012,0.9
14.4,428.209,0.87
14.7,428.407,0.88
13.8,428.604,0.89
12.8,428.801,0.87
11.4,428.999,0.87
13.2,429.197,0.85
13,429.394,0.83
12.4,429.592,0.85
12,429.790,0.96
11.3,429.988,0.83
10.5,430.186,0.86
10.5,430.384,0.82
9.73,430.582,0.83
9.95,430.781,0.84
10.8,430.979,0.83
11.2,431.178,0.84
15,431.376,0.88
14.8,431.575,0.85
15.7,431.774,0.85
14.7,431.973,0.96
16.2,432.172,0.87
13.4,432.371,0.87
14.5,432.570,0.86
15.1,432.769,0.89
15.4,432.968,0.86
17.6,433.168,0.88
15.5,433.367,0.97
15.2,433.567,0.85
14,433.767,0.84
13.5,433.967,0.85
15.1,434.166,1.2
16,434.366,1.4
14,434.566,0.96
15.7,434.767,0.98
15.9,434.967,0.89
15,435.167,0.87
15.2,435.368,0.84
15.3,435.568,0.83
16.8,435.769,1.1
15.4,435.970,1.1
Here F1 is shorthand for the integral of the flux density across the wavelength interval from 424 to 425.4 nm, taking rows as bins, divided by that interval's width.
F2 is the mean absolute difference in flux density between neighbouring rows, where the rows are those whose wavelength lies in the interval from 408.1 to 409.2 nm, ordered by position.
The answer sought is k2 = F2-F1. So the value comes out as -13.9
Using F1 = 14.8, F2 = 0.9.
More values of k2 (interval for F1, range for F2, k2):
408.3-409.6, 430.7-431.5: -11.8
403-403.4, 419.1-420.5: -12.0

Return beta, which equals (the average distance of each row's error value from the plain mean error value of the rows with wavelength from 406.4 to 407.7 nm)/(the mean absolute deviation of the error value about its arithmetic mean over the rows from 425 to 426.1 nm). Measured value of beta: 2.4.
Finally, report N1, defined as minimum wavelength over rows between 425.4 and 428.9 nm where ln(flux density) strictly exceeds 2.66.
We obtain 426.046 nm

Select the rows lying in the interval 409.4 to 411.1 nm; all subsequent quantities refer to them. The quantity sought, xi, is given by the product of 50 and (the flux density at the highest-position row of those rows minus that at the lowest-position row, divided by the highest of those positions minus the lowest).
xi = 7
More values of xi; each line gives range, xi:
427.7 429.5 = -28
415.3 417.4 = 3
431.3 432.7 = -21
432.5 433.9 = -21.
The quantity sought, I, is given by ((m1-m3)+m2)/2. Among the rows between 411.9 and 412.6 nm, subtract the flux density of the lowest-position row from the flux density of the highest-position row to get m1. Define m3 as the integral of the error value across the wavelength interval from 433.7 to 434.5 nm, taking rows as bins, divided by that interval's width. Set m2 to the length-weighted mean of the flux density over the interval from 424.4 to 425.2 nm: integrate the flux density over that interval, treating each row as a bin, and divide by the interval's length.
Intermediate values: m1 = -1.7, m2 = 15.0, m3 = 1.08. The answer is 6.1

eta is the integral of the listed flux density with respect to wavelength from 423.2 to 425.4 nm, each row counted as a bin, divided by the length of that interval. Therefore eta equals 14.3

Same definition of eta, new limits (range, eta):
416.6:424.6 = 13.3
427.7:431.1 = 12.2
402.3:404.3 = 14.1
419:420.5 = 13.0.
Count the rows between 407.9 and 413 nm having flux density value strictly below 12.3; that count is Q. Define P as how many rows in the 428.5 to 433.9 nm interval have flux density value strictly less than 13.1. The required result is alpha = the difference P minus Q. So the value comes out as 3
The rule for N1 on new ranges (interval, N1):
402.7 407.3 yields 403.512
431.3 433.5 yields 431.376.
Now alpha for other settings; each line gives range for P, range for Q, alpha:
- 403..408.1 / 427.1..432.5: 6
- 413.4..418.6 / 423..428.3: 12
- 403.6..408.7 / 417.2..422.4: 11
